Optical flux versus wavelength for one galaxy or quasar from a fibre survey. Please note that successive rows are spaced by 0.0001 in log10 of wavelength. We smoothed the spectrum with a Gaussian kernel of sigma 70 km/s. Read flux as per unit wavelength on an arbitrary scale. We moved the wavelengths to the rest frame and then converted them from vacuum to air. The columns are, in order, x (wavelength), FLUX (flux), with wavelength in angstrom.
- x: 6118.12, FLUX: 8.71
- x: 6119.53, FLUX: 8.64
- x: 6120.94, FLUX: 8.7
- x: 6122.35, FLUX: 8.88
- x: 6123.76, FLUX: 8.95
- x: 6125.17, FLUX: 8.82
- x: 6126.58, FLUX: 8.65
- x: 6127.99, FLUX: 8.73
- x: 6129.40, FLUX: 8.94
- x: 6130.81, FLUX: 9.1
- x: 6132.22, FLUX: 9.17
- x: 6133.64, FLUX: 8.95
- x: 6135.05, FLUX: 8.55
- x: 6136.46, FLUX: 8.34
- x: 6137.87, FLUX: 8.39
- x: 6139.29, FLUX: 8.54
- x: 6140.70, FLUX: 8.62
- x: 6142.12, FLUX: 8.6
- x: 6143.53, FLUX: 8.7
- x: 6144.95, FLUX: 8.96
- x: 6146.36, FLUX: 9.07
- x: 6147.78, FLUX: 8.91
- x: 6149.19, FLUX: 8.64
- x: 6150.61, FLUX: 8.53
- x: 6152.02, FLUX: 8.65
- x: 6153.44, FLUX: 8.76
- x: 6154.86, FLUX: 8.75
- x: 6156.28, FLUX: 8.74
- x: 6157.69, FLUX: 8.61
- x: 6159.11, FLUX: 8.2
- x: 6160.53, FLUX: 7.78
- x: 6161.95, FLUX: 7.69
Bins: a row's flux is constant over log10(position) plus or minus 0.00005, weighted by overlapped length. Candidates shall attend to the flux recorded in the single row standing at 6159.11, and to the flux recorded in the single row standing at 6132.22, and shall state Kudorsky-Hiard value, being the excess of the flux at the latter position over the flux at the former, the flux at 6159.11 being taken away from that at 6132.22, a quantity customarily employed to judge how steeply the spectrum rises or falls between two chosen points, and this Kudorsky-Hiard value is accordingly 0.97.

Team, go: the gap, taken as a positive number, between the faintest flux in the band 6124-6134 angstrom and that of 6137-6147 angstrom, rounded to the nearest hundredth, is 0.26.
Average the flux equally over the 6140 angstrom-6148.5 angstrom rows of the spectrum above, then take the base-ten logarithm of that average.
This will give 0.945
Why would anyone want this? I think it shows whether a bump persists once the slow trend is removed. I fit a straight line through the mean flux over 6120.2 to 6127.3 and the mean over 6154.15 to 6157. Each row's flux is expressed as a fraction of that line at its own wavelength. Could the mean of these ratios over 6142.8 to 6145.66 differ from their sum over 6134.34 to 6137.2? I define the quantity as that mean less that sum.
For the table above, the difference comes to -0.92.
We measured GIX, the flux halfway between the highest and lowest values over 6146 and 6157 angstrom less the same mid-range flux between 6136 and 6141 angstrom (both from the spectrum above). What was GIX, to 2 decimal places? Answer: 0.32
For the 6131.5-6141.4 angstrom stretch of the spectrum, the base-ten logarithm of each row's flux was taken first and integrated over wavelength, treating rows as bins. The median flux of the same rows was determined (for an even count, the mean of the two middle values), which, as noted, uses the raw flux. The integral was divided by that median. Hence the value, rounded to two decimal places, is 1.08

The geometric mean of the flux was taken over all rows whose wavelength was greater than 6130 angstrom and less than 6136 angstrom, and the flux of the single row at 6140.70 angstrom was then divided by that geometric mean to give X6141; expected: 0.96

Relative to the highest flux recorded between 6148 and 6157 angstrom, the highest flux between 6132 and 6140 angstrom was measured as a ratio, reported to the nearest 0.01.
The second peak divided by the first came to 1.05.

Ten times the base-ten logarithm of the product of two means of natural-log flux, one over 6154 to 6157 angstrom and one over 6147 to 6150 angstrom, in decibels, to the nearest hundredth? 6.73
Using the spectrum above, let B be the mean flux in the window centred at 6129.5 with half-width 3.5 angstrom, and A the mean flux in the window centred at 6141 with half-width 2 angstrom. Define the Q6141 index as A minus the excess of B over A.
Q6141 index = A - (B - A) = 8.3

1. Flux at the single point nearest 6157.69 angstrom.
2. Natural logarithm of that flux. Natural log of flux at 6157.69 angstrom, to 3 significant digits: 2.15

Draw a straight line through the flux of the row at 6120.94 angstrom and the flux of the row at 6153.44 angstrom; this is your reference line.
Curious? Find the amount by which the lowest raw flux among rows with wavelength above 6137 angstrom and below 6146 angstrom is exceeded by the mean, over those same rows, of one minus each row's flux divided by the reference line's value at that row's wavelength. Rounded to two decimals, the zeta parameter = -8.38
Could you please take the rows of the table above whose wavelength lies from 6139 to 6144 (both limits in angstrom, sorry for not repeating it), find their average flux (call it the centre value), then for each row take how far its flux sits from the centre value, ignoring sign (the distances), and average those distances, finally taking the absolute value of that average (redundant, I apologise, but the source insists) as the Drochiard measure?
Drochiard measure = 0.045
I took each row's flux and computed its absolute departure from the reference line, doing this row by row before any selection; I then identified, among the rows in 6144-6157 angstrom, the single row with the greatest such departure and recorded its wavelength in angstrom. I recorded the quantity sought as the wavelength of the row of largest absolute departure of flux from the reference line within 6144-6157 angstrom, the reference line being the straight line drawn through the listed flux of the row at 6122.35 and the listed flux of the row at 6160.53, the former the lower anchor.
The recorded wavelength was 6146.36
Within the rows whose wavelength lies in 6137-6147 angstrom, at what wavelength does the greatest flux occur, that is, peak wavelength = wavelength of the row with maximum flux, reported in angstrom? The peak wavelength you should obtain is 6146.36 angstrom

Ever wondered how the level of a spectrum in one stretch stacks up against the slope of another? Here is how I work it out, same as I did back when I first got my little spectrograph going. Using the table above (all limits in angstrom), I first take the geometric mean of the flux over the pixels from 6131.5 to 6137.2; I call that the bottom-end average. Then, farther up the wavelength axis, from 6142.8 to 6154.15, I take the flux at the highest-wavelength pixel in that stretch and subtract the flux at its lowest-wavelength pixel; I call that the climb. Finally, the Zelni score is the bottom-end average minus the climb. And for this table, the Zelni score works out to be 8.69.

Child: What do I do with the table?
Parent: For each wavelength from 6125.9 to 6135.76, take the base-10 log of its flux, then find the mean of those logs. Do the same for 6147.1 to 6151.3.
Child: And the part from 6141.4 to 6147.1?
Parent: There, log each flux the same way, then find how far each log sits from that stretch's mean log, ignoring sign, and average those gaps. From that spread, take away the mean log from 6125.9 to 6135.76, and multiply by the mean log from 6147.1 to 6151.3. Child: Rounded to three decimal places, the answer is -0.882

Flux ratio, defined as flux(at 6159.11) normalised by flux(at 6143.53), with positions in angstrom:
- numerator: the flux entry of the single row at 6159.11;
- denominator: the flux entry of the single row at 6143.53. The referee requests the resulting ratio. 0.94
